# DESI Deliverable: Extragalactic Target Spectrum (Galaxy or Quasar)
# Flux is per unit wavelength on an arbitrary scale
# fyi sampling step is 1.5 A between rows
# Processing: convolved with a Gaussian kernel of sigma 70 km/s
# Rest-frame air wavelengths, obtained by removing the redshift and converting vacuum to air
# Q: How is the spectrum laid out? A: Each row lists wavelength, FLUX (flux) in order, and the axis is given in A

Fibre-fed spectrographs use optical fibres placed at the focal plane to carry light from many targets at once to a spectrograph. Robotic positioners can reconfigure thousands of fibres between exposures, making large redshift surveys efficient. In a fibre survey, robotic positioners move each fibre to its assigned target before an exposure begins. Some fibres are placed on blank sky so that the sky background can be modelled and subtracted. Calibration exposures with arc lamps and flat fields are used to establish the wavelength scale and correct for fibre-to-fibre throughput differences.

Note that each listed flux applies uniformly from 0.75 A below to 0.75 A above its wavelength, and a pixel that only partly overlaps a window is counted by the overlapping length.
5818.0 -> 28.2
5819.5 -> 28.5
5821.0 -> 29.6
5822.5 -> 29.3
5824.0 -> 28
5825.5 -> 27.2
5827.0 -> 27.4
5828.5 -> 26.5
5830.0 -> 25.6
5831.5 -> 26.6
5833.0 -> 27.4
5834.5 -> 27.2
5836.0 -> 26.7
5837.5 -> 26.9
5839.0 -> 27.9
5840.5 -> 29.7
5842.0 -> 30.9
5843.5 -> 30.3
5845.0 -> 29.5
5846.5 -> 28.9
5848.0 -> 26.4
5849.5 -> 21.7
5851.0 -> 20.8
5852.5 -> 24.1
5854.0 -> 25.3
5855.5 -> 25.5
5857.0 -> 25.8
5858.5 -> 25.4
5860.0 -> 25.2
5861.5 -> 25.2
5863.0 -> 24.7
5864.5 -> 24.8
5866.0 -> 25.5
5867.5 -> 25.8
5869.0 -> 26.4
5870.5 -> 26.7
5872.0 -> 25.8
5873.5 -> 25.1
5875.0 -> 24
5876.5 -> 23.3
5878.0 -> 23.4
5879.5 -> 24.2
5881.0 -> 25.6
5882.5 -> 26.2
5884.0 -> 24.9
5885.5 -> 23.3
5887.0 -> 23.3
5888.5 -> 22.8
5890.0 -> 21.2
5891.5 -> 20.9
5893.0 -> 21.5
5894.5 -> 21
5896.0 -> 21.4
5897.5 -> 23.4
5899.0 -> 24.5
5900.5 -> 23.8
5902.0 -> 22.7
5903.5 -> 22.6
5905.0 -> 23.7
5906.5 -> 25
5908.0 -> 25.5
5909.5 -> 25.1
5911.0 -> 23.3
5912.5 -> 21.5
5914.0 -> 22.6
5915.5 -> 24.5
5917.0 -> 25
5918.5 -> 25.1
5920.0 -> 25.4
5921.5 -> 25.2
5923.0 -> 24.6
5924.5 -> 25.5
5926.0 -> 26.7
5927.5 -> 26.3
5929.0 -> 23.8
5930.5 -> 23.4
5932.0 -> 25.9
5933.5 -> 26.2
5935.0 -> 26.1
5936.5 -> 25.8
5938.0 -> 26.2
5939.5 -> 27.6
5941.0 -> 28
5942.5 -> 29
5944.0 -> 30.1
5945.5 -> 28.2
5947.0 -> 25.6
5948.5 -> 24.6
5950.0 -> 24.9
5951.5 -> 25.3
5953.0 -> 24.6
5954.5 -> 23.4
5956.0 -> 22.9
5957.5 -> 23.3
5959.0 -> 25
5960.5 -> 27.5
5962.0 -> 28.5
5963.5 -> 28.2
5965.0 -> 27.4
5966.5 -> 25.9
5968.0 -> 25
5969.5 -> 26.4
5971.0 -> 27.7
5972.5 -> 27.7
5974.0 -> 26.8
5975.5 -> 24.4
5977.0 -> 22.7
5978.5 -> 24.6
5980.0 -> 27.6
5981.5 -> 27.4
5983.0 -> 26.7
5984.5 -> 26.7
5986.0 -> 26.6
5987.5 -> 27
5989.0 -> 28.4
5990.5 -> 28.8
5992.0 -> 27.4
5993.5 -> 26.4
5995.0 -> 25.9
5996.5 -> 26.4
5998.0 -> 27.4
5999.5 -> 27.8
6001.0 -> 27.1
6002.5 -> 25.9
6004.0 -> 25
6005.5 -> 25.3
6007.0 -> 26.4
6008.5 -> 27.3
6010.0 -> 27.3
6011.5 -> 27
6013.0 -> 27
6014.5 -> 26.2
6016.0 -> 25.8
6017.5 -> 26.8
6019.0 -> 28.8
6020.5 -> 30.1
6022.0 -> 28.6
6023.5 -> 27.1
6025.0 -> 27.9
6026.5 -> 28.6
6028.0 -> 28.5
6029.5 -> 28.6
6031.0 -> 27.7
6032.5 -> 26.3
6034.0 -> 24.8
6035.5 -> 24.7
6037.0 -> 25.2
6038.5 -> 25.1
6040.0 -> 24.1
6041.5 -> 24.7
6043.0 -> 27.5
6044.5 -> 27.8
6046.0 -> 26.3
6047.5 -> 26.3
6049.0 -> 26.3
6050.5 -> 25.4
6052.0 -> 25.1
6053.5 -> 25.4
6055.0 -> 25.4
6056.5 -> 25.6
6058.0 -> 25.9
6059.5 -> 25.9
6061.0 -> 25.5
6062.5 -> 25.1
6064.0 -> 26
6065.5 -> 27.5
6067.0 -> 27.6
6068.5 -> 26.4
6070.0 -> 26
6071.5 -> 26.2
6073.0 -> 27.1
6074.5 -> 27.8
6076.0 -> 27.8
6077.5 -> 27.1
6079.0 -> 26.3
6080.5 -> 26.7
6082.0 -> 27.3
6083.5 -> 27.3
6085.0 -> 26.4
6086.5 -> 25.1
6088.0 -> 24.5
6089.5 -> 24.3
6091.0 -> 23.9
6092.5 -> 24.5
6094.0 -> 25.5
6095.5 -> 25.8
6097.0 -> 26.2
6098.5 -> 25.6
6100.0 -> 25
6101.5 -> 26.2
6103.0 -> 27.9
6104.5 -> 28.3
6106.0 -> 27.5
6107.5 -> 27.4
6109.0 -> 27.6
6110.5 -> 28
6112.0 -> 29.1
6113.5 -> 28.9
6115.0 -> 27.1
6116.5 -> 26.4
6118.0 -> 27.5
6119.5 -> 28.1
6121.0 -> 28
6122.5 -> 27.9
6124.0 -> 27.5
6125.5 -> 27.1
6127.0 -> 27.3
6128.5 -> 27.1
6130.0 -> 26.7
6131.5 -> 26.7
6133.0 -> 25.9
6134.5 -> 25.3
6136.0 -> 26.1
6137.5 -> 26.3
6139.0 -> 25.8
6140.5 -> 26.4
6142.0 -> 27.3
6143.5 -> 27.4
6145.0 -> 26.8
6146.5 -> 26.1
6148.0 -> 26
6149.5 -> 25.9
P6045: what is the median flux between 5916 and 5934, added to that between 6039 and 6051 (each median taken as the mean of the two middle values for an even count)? 51.6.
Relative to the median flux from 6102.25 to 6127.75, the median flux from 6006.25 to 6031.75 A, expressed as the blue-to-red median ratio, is 0.99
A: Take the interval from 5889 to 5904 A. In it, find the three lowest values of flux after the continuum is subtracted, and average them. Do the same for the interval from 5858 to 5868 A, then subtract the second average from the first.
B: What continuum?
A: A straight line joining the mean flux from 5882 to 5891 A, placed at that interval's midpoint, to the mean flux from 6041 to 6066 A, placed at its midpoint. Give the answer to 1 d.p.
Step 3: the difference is -4.3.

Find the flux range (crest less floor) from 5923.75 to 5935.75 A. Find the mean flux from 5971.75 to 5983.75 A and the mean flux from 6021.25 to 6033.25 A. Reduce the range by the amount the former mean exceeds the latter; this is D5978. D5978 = 5.2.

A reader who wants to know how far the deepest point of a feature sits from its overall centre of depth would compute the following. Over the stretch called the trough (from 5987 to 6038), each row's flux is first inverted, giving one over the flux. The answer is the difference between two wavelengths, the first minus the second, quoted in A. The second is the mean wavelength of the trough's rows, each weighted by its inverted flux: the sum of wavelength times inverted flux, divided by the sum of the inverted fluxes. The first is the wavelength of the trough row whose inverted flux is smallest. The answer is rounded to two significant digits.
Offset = 8.2 A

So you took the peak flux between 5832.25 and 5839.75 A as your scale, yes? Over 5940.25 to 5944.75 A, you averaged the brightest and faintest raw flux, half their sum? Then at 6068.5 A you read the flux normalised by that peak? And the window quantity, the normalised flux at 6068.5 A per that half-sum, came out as 0.0326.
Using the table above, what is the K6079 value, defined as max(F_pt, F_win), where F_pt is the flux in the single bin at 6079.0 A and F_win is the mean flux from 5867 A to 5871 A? 26.3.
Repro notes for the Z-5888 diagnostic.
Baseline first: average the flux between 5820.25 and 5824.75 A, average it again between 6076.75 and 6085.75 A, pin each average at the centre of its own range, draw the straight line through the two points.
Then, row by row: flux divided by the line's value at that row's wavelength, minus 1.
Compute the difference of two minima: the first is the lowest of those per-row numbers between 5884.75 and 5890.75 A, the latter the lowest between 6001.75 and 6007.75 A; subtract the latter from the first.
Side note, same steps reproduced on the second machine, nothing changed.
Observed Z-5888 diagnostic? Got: -0.16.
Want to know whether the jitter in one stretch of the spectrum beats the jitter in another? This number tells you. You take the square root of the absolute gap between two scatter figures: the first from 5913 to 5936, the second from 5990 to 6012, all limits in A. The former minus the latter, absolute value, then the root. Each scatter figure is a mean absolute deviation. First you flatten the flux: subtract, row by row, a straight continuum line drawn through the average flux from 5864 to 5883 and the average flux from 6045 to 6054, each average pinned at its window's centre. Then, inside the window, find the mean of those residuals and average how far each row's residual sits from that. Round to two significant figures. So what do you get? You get 0.27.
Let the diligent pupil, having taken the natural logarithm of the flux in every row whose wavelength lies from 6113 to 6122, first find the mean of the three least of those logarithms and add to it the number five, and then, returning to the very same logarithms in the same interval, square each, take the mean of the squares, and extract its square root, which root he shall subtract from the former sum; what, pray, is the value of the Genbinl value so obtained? 4.98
